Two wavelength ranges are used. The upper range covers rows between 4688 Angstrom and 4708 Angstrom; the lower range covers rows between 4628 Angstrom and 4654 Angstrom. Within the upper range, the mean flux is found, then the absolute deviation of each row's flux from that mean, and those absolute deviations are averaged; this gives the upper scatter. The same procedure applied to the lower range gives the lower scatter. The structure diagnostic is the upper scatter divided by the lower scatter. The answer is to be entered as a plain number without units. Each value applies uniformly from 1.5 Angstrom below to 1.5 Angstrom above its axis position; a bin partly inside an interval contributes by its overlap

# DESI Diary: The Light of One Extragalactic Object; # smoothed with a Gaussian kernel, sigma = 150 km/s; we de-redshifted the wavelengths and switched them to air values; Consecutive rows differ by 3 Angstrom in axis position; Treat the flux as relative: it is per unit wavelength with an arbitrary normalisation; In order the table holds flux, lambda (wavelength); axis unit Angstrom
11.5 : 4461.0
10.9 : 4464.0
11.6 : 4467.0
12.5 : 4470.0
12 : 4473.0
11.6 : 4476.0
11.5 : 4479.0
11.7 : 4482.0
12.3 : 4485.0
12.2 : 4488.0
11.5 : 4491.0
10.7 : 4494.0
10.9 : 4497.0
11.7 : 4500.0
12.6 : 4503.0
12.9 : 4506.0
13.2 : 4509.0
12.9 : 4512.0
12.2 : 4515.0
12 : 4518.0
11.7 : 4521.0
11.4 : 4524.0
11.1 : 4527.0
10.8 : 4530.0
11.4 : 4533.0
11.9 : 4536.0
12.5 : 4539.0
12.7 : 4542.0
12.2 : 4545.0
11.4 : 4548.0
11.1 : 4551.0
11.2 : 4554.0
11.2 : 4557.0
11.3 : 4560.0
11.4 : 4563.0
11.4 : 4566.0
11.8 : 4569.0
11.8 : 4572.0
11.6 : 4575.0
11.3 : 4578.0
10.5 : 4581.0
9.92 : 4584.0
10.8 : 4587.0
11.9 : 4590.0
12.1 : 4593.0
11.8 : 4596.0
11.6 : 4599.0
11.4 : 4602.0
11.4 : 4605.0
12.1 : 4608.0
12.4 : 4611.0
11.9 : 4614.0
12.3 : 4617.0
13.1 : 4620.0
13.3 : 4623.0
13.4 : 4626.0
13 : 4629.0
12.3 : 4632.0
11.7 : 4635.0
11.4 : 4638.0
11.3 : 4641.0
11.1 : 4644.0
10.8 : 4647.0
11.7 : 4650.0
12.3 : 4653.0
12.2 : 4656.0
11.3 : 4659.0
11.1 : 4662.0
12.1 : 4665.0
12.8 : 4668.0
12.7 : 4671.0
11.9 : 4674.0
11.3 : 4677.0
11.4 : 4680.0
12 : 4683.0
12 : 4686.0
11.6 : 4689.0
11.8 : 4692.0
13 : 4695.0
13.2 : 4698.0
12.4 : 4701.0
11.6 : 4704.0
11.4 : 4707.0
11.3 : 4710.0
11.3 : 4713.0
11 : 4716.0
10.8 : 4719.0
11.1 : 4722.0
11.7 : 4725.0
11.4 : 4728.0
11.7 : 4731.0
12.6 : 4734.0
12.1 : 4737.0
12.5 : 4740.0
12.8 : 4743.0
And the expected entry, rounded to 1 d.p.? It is 1.2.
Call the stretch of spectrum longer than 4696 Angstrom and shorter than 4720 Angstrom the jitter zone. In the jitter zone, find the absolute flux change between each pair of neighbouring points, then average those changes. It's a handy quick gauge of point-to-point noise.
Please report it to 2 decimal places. 0.34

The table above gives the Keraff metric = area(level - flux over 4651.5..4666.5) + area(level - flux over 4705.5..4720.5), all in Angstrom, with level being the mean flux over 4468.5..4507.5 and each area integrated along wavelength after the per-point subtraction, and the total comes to 11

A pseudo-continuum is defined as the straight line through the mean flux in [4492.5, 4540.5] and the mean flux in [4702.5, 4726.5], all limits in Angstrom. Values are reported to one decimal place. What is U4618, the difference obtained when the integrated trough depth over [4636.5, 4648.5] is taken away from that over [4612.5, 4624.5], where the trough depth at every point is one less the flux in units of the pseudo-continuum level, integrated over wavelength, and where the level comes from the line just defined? -1.5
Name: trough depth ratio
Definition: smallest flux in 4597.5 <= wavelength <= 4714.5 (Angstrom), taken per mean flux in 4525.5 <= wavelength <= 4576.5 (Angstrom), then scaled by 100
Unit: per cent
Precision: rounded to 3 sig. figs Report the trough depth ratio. 93.3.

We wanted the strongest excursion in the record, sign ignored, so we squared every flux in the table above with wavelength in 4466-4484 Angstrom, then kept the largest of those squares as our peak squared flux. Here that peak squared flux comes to 156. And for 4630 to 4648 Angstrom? 151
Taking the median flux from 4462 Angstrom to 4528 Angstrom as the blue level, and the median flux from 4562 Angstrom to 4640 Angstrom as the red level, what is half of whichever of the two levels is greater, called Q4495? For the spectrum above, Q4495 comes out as 5.90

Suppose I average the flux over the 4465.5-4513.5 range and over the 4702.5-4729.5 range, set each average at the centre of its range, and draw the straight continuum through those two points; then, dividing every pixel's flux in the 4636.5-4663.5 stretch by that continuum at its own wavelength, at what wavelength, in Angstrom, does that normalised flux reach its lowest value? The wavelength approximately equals 4647.0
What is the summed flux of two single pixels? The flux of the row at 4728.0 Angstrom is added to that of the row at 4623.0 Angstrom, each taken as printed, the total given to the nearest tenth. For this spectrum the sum 24.7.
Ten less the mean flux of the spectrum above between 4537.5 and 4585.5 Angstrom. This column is -1.46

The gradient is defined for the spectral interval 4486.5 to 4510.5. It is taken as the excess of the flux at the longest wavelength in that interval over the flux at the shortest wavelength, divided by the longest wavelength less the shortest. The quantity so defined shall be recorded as 0.05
